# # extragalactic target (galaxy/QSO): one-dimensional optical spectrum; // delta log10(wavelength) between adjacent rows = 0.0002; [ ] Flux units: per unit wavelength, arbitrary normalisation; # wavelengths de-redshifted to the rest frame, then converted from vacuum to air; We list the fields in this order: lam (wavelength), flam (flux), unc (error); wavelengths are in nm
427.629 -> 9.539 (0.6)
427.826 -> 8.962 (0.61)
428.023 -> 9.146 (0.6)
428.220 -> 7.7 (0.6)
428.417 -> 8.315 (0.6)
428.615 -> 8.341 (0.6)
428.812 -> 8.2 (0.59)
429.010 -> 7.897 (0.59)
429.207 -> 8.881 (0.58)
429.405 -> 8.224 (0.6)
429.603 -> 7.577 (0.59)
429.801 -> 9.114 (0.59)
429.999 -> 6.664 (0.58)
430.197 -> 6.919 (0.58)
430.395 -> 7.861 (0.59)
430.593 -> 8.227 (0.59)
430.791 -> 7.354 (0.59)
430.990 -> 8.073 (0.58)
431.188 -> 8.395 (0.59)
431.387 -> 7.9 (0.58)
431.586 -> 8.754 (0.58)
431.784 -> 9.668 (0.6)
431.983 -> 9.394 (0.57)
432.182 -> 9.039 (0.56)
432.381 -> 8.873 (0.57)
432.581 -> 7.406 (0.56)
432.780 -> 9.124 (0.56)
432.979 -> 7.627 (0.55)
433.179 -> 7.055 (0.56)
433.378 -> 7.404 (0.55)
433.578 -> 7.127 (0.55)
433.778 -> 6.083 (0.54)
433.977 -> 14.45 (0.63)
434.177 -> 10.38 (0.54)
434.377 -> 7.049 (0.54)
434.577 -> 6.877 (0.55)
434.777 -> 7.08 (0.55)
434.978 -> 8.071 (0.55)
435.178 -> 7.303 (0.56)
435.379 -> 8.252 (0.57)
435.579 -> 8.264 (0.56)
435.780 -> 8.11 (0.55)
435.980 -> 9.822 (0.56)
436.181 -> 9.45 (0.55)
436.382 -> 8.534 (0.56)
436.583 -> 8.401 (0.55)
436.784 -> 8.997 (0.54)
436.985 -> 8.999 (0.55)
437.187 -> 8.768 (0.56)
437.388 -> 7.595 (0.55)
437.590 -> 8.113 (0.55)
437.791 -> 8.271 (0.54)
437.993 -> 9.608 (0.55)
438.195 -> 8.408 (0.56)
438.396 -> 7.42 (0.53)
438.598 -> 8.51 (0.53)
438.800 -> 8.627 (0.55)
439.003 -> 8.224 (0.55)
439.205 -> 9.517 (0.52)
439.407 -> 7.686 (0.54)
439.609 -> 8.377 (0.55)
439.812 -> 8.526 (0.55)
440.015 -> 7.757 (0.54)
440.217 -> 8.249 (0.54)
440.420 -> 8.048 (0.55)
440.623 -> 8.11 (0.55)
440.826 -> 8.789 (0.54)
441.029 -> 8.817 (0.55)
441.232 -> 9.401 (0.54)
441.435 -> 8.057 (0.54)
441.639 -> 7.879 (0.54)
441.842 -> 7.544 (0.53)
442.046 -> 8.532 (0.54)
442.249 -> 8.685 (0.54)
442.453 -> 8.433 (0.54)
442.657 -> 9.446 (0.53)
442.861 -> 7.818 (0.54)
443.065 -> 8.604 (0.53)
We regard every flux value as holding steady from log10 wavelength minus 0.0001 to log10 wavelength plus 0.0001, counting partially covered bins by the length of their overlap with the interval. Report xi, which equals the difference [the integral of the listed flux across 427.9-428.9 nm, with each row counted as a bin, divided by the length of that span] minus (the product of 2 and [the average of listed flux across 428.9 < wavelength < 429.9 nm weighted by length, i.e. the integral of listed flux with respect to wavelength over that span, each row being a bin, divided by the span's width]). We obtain -8.3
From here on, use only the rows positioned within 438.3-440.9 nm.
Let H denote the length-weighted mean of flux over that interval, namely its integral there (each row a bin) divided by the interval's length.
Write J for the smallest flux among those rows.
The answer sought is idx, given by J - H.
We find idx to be -0.87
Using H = 8.29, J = 7.42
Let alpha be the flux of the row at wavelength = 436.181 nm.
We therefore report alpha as 9.45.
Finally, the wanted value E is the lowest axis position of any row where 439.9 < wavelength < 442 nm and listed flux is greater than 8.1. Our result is 440.217 nm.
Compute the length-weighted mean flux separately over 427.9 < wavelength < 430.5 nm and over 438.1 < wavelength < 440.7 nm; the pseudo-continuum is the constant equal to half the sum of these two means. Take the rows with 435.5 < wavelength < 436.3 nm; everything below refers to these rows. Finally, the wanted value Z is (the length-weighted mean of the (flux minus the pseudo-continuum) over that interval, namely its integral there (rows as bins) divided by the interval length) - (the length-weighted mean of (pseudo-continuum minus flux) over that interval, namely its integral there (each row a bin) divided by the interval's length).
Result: 1.5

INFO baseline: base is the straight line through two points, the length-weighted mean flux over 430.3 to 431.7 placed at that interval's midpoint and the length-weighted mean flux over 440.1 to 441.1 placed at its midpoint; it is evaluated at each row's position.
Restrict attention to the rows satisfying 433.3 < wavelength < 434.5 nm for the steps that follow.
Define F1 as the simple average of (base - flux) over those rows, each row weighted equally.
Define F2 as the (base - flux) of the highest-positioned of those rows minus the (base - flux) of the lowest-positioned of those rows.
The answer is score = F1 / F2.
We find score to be -1.5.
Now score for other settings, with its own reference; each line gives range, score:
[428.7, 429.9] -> 0.3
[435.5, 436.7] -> 4.8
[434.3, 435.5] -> -0.7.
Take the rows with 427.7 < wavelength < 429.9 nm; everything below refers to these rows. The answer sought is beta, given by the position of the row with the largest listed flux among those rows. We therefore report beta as 428.023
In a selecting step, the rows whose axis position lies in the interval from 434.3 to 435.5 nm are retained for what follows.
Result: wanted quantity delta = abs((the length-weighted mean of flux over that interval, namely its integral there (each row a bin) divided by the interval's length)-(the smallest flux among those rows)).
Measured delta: 0.58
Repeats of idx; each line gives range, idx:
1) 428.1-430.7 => -1.34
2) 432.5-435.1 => -2.05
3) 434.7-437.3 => -1.39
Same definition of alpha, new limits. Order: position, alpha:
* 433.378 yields 7.404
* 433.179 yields 7.055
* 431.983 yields 9.394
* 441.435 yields 8.057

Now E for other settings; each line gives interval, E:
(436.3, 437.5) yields 436.382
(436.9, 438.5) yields 436.985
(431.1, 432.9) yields 431.188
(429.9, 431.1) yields 430.593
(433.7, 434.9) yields 433.977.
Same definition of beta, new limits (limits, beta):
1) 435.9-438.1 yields 435.980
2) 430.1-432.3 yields 431.784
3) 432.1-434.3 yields 433.977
